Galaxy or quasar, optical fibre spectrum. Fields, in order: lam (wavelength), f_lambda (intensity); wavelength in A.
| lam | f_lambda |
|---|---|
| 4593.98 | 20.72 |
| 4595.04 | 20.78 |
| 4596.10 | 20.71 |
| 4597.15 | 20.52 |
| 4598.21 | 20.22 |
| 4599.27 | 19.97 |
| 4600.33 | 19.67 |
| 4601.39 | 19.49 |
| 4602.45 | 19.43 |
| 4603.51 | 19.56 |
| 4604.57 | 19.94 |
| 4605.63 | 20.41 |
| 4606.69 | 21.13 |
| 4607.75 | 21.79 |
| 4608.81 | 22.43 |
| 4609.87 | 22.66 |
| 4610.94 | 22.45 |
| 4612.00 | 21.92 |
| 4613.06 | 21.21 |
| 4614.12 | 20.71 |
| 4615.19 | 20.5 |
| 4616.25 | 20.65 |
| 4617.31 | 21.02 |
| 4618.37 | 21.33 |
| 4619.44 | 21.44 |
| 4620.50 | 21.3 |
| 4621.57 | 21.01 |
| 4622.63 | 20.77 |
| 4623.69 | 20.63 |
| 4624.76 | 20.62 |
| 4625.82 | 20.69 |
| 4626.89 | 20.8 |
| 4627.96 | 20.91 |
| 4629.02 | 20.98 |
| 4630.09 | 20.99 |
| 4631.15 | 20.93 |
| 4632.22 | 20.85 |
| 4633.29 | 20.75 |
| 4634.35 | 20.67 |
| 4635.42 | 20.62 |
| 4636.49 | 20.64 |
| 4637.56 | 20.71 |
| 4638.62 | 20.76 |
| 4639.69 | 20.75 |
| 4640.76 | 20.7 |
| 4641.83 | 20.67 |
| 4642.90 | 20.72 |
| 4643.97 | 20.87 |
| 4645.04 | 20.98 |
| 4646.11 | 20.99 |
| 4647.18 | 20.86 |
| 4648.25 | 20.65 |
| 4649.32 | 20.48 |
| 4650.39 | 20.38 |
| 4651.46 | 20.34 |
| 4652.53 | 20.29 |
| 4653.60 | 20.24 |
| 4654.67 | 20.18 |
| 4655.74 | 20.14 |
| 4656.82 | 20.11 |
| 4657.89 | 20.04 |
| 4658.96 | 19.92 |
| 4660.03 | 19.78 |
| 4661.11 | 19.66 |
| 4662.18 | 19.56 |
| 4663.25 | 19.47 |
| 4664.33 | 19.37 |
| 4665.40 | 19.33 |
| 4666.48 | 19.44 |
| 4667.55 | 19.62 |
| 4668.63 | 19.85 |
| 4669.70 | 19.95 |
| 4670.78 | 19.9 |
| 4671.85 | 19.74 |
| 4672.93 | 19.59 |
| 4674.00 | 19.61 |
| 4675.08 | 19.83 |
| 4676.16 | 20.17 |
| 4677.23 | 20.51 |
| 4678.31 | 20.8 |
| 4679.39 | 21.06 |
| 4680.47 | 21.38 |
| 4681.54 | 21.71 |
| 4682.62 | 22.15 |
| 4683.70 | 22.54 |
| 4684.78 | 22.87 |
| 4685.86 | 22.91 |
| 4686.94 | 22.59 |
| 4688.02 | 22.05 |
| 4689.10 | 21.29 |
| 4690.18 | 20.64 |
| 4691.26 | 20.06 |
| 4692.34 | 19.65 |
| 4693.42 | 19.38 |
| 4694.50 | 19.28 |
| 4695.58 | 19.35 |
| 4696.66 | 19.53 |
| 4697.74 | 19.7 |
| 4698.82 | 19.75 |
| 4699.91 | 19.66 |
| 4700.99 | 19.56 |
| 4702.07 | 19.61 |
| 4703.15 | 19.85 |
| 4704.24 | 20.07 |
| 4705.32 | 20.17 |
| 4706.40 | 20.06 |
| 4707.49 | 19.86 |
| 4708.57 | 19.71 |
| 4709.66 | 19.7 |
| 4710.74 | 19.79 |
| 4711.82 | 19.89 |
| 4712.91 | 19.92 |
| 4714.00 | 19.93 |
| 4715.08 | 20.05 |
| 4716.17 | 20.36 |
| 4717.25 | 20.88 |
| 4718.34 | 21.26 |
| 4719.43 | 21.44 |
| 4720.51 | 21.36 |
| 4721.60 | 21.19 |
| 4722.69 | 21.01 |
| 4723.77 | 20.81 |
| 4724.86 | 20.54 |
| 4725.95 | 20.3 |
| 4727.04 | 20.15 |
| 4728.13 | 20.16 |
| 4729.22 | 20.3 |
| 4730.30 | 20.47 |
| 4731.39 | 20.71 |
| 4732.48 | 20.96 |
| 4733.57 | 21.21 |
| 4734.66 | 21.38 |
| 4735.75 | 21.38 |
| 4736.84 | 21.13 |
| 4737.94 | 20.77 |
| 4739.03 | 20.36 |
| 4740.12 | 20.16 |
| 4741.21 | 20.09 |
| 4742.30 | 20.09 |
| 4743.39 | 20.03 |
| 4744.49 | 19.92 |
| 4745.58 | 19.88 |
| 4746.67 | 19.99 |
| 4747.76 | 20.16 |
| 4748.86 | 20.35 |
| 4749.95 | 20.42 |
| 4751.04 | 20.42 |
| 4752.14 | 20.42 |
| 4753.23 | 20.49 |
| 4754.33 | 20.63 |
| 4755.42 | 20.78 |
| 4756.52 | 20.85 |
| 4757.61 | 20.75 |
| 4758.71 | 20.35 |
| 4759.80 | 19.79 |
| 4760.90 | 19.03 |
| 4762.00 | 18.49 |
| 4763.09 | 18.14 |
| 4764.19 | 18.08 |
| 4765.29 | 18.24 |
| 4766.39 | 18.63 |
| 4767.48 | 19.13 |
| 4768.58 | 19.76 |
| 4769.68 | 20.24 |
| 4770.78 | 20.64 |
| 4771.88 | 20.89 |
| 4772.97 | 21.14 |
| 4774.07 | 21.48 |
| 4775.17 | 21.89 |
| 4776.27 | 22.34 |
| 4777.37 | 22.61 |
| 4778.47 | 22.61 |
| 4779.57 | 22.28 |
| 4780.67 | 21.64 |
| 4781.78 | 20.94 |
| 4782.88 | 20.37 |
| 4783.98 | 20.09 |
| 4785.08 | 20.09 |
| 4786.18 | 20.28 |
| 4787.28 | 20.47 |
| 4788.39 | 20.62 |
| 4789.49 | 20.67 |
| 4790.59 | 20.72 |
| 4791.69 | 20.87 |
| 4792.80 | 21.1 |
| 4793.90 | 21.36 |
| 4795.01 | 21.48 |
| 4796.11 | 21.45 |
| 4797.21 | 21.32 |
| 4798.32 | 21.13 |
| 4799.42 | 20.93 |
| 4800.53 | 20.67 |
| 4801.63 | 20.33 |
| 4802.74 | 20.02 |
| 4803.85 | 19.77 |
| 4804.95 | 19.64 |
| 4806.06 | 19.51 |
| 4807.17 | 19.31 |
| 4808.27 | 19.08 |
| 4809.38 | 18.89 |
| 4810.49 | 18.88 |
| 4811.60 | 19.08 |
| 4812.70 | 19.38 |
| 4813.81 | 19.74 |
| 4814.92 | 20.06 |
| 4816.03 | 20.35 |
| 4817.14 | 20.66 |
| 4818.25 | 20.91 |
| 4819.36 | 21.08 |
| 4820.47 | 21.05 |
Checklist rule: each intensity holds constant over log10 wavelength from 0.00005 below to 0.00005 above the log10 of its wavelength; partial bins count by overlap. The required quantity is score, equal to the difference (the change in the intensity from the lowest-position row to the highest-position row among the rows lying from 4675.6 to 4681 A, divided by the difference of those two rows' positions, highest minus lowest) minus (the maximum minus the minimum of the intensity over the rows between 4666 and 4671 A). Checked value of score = -0.2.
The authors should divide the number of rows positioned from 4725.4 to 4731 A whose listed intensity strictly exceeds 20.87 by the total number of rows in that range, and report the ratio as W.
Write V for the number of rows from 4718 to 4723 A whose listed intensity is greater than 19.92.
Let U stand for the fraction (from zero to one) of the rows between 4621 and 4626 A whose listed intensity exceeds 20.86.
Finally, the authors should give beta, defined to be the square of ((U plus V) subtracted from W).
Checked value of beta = 27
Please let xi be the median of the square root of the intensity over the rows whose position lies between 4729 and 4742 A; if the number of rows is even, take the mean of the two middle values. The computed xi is 4.554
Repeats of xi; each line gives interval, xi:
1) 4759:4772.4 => 4.368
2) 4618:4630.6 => 4.577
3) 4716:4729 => 4.566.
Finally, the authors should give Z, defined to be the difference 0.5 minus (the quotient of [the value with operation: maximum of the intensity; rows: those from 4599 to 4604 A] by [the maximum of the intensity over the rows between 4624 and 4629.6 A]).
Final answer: -0.45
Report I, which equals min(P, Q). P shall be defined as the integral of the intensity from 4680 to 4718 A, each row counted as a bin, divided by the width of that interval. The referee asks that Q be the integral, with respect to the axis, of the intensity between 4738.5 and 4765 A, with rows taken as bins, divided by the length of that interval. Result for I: 20.0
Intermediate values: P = 20.46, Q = 20.0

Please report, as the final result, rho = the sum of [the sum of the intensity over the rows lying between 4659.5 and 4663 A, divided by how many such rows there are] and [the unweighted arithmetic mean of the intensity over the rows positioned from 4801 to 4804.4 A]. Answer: 39.7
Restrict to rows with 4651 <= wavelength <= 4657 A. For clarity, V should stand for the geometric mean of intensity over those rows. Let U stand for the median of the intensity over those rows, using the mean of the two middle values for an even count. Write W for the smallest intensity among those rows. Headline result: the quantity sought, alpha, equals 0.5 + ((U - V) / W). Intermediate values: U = 20.2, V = 20.2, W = 20.11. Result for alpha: 0.500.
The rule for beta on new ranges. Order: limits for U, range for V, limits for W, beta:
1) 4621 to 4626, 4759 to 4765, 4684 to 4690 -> 1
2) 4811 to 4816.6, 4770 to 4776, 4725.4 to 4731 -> 25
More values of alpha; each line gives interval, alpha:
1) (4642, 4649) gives 0.501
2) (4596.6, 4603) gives 0.497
